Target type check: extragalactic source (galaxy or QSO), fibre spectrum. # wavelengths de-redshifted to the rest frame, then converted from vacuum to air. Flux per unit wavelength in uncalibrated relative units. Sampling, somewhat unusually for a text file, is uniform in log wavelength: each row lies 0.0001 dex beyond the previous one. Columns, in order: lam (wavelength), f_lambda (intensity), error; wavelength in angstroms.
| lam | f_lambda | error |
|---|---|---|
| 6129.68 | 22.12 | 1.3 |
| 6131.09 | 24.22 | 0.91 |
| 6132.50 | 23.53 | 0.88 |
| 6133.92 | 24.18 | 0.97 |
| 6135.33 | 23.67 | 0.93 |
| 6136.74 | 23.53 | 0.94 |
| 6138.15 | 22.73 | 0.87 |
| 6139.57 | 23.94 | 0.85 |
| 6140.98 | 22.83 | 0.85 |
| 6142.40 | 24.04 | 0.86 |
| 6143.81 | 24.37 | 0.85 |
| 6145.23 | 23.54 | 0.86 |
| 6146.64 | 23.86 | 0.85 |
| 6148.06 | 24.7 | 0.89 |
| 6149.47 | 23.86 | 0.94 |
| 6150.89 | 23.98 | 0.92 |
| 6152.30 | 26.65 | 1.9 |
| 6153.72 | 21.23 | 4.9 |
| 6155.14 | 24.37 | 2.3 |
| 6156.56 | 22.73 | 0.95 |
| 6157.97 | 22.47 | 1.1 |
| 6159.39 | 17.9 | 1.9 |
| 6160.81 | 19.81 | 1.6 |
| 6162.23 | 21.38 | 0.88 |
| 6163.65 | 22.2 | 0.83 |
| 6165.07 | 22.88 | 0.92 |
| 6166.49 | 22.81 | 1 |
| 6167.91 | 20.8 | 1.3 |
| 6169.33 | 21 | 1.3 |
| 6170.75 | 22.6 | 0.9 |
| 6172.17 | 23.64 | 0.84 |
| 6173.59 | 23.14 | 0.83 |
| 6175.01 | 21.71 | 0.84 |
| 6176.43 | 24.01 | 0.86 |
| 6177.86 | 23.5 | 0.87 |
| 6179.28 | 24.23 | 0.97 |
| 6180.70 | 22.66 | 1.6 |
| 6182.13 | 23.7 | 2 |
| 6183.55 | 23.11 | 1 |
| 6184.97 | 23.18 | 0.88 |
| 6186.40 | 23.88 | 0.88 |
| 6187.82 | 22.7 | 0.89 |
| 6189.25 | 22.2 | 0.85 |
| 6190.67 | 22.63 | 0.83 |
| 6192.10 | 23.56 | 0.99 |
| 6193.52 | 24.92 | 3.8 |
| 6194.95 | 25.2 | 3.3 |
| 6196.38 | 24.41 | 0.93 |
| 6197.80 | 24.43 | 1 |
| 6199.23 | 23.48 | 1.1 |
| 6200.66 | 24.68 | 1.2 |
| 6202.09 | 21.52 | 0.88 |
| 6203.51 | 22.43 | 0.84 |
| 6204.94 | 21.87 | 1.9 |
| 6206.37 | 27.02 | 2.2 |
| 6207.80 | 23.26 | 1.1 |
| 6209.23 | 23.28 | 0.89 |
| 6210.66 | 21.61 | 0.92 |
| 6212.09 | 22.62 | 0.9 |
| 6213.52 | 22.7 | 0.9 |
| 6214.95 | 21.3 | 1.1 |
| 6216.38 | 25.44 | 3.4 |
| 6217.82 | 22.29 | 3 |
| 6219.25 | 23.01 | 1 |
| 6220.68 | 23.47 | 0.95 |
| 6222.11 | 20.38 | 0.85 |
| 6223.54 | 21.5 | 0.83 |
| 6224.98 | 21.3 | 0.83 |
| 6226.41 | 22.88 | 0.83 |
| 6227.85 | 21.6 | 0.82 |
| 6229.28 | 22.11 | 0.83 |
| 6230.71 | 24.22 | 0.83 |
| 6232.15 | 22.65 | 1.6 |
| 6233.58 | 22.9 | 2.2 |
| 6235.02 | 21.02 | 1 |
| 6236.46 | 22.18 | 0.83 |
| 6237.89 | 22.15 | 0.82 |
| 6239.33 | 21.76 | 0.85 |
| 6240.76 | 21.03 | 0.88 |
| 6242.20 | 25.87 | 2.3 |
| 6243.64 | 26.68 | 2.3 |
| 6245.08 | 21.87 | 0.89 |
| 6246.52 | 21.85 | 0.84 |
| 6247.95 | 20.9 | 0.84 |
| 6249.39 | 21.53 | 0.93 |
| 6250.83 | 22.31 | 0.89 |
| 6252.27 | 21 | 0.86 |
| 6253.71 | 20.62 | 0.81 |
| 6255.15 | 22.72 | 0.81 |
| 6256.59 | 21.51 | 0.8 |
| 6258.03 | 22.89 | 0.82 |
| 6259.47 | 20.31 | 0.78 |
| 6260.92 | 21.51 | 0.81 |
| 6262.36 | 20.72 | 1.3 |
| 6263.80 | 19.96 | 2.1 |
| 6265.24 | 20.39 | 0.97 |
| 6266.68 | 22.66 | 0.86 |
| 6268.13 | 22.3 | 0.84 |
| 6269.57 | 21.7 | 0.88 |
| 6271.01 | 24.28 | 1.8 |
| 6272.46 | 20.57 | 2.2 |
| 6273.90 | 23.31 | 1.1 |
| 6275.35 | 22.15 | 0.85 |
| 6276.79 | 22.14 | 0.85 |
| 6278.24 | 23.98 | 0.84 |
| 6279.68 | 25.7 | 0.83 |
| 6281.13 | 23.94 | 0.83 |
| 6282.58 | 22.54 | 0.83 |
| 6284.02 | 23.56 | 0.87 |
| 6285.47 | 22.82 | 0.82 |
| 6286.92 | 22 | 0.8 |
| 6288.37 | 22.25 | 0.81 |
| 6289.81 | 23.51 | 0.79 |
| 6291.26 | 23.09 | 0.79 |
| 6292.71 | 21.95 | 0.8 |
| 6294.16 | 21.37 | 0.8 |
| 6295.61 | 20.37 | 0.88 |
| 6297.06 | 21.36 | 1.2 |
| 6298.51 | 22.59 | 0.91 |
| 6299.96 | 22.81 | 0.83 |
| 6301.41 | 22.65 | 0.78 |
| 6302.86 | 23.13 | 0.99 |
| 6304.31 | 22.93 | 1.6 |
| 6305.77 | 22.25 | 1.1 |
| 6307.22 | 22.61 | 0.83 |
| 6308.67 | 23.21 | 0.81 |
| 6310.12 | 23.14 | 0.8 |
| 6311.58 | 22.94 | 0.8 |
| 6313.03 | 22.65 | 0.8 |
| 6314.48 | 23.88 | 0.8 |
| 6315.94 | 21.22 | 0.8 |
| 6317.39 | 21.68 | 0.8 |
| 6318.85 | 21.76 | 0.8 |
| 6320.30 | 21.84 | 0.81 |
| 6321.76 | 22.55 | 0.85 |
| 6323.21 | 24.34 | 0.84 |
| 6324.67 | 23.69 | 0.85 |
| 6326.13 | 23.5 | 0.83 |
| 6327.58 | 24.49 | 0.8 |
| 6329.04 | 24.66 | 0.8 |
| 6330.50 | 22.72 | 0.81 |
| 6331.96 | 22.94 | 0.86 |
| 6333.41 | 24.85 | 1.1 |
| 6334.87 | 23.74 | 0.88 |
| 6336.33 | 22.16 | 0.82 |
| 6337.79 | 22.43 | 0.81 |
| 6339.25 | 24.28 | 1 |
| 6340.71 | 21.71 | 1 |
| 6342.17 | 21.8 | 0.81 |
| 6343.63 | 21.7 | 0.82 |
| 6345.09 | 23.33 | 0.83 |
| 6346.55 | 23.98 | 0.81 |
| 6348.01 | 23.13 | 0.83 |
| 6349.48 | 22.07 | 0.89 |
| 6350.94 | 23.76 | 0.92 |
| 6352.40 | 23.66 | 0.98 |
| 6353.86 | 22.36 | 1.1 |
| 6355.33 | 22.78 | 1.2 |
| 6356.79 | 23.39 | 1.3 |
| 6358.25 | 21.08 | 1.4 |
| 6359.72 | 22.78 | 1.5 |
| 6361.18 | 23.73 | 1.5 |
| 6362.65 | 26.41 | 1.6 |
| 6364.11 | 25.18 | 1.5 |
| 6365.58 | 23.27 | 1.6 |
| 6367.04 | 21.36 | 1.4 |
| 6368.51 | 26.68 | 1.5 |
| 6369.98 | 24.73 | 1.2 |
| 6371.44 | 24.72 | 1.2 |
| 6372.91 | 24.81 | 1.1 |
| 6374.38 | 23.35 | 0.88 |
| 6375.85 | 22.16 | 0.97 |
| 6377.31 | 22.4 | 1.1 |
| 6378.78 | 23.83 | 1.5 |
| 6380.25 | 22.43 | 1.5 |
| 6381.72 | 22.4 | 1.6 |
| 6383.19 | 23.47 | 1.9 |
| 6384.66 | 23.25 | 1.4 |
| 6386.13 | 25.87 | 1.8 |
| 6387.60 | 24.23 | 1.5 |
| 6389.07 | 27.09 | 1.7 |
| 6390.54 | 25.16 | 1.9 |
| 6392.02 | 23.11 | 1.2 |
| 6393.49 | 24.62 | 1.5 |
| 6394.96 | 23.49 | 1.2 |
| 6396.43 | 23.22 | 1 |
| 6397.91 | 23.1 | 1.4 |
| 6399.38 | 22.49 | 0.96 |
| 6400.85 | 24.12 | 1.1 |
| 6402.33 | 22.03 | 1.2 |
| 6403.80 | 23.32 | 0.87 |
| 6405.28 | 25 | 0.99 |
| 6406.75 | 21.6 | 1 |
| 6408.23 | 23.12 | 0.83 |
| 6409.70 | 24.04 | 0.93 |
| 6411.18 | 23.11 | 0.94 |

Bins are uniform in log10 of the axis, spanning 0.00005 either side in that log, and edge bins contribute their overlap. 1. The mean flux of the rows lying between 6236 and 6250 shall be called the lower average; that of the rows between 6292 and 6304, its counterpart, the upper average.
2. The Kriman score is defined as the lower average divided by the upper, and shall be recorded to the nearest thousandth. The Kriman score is 1.025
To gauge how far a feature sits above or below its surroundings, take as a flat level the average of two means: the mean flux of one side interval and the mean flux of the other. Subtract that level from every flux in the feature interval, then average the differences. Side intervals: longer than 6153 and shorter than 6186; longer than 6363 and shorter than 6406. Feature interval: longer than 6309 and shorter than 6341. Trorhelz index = -0.1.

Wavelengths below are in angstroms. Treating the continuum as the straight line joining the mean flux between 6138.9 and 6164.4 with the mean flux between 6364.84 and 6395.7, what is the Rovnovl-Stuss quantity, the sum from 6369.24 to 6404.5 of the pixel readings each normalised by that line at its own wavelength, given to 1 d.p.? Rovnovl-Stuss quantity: 23.8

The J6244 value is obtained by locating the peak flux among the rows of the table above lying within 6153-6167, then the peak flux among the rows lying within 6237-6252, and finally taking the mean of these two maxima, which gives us 25.5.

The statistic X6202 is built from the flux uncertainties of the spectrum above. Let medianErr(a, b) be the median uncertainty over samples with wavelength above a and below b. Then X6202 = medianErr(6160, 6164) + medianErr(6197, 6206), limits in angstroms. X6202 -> 1.93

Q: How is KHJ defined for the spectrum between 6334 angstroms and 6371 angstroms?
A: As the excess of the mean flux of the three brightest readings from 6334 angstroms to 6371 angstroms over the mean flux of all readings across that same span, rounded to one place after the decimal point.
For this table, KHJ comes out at 2.8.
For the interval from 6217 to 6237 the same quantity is 1.3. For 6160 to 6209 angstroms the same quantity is 2.6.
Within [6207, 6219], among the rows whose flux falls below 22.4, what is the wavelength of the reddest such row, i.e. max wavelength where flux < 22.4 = 6217.82 angstroms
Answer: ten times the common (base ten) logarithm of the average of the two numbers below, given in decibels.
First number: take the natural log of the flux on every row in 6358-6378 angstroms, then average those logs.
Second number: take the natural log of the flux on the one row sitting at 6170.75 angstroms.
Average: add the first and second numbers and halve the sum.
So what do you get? 4.97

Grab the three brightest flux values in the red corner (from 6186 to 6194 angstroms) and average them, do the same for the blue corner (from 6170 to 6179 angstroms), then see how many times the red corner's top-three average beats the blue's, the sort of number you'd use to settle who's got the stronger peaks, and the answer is 1.02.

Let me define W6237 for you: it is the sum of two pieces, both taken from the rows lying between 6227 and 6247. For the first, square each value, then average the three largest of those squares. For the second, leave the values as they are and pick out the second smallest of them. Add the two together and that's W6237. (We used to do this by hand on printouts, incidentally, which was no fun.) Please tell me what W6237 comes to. 677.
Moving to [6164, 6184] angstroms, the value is 596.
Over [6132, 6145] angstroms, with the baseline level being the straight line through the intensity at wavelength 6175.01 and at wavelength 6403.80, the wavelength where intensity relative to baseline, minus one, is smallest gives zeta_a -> 6138.15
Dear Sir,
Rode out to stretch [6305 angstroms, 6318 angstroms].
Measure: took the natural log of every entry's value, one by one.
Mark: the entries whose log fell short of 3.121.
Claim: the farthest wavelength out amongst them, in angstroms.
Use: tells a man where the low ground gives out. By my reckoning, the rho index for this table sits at 6317.39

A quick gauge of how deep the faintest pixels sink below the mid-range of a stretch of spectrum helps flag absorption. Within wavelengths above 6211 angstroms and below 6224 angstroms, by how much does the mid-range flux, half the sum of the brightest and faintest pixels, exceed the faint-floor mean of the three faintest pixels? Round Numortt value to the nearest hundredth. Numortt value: 1.85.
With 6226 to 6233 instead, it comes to 0.79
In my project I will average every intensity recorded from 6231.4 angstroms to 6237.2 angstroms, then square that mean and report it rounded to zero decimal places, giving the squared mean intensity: 492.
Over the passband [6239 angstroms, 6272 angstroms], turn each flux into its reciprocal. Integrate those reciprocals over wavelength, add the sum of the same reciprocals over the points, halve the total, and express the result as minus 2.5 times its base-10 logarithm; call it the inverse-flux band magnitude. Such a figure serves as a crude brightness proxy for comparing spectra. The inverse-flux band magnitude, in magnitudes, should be -0.27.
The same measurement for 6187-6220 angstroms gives -0.20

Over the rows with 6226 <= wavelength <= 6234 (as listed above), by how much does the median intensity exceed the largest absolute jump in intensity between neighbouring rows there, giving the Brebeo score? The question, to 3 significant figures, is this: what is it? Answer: 20.7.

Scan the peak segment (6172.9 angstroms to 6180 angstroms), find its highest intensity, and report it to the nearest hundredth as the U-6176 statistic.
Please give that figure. 24.23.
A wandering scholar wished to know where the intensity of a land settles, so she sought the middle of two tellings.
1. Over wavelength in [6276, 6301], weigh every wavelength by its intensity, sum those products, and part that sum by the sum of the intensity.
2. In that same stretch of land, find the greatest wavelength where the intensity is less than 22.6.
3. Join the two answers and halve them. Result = 6293.3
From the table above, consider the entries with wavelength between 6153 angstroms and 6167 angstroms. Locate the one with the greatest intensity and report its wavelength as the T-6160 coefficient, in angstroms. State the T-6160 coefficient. 6155.14 angstroms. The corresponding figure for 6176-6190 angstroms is 6179.28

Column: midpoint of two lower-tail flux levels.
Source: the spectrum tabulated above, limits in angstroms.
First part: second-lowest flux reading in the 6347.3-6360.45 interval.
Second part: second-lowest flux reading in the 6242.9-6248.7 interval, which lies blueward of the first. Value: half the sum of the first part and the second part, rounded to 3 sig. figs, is 22.0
